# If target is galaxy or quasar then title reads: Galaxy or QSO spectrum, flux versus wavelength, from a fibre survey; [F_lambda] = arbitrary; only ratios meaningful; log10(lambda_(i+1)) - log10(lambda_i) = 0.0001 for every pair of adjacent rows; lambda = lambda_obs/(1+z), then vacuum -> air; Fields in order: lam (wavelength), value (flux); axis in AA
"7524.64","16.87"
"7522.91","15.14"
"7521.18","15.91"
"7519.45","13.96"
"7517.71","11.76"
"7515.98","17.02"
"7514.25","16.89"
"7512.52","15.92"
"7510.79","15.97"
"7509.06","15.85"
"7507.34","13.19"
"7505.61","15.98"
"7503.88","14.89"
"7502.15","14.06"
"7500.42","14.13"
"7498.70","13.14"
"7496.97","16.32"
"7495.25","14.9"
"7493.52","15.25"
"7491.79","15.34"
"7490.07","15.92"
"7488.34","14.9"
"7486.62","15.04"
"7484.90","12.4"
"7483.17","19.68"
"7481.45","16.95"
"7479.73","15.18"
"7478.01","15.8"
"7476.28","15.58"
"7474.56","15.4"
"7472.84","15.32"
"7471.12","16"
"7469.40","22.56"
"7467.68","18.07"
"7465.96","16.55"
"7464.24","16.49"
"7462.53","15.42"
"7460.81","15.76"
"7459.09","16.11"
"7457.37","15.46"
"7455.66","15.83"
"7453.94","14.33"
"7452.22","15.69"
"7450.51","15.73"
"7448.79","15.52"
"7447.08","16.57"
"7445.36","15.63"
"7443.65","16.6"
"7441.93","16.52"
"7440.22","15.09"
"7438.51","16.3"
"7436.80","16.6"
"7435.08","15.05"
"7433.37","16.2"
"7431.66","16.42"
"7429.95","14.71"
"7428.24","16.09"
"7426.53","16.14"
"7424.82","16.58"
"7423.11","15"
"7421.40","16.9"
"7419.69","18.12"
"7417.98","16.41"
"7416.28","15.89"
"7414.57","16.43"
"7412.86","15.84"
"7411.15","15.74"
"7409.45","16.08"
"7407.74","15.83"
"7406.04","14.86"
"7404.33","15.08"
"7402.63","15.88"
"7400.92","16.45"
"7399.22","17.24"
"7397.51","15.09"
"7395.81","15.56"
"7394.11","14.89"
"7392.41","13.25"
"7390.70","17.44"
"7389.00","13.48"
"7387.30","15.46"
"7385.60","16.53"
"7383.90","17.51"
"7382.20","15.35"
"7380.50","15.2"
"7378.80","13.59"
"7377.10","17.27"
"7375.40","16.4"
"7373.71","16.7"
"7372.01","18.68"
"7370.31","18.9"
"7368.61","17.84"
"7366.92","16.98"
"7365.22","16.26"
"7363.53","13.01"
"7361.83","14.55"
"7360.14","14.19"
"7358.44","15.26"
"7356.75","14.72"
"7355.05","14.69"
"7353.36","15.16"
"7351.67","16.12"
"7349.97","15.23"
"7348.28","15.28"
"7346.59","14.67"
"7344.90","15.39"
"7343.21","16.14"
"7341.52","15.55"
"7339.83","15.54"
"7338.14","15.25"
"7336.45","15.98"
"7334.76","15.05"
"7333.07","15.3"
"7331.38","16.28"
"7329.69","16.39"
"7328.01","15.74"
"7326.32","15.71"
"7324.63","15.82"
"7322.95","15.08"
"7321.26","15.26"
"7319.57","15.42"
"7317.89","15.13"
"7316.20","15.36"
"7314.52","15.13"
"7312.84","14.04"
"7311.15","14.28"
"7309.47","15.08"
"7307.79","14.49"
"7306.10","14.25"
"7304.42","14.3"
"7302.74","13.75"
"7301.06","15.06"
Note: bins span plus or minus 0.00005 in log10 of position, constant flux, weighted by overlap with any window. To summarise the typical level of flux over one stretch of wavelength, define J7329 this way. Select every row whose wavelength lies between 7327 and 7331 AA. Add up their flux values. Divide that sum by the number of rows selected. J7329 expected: 16.1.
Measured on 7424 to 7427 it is 16.4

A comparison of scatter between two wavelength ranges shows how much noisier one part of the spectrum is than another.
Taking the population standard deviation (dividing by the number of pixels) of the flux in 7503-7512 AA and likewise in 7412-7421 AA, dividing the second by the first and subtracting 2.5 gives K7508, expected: -1.7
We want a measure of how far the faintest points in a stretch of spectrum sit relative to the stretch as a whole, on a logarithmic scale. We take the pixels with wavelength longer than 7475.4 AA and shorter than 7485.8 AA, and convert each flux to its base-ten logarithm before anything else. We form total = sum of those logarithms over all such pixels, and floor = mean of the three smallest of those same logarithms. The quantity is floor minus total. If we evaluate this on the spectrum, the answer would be -6.03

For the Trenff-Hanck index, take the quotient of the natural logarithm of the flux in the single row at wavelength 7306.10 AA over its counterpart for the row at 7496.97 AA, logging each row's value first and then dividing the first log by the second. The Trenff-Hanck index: 0.95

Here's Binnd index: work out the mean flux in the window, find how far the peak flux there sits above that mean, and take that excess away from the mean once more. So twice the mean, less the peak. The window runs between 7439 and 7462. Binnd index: 14.9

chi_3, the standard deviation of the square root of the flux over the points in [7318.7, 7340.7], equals 0.05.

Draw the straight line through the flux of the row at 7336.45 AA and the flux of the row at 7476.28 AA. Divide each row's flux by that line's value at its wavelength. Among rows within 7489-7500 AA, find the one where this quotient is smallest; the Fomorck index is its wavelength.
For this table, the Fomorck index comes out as 7498.70 AA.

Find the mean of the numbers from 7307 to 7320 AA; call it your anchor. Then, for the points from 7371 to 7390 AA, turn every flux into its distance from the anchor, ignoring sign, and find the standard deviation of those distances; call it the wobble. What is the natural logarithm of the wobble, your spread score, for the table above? 0.0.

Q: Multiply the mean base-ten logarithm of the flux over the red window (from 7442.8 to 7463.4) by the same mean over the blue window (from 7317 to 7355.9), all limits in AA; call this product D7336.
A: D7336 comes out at 1.42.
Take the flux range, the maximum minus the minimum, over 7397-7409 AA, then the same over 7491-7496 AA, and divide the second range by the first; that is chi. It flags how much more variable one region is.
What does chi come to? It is 0.18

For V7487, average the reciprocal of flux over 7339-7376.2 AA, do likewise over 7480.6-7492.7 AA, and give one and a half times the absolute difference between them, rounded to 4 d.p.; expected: 0.0011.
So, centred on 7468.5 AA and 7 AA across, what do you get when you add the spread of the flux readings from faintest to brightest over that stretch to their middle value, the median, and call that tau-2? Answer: 23.9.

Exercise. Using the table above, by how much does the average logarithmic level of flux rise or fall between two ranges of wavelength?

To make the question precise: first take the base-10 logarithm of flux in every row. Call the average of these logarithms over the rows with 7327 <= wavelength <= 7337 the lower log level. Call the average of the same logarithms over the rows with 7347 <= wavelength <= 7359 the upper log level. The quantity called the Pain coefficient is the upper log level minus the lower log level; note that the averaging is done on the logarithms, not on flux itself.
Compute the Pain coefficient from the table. -0.016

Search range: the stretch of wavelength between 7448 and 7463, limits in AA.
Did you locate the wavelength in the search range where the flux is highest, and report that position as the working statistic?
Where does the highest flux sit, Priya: 7459.09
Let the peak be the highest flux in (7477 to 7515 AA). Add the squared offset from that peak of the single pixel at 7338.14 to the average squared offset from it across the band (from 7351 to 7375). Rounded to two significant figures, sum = 36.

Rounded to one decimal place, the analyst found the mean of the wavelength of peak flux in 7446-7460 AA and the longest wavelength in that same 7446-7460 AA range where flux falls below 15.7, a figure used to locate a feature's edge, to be 7452.2 AA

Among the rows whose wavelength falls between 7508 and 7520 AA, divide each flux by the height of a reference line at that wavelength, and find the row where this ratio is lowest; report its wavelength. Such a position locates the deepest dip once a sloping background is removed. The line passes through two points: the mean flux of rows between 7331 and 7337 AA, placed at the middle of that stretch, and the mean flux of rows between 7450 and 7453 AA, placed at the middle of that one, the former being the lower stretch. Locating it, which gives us 7517.71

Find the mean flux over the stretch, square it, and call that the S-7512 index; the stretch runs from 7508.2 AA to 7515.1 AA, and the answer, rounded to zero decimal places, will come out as 261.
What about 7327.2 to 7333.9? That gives 254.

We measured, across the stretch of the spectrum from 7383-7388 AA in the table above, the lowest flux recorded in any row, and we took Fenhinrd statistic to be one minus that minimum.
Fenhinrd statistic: -14.5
